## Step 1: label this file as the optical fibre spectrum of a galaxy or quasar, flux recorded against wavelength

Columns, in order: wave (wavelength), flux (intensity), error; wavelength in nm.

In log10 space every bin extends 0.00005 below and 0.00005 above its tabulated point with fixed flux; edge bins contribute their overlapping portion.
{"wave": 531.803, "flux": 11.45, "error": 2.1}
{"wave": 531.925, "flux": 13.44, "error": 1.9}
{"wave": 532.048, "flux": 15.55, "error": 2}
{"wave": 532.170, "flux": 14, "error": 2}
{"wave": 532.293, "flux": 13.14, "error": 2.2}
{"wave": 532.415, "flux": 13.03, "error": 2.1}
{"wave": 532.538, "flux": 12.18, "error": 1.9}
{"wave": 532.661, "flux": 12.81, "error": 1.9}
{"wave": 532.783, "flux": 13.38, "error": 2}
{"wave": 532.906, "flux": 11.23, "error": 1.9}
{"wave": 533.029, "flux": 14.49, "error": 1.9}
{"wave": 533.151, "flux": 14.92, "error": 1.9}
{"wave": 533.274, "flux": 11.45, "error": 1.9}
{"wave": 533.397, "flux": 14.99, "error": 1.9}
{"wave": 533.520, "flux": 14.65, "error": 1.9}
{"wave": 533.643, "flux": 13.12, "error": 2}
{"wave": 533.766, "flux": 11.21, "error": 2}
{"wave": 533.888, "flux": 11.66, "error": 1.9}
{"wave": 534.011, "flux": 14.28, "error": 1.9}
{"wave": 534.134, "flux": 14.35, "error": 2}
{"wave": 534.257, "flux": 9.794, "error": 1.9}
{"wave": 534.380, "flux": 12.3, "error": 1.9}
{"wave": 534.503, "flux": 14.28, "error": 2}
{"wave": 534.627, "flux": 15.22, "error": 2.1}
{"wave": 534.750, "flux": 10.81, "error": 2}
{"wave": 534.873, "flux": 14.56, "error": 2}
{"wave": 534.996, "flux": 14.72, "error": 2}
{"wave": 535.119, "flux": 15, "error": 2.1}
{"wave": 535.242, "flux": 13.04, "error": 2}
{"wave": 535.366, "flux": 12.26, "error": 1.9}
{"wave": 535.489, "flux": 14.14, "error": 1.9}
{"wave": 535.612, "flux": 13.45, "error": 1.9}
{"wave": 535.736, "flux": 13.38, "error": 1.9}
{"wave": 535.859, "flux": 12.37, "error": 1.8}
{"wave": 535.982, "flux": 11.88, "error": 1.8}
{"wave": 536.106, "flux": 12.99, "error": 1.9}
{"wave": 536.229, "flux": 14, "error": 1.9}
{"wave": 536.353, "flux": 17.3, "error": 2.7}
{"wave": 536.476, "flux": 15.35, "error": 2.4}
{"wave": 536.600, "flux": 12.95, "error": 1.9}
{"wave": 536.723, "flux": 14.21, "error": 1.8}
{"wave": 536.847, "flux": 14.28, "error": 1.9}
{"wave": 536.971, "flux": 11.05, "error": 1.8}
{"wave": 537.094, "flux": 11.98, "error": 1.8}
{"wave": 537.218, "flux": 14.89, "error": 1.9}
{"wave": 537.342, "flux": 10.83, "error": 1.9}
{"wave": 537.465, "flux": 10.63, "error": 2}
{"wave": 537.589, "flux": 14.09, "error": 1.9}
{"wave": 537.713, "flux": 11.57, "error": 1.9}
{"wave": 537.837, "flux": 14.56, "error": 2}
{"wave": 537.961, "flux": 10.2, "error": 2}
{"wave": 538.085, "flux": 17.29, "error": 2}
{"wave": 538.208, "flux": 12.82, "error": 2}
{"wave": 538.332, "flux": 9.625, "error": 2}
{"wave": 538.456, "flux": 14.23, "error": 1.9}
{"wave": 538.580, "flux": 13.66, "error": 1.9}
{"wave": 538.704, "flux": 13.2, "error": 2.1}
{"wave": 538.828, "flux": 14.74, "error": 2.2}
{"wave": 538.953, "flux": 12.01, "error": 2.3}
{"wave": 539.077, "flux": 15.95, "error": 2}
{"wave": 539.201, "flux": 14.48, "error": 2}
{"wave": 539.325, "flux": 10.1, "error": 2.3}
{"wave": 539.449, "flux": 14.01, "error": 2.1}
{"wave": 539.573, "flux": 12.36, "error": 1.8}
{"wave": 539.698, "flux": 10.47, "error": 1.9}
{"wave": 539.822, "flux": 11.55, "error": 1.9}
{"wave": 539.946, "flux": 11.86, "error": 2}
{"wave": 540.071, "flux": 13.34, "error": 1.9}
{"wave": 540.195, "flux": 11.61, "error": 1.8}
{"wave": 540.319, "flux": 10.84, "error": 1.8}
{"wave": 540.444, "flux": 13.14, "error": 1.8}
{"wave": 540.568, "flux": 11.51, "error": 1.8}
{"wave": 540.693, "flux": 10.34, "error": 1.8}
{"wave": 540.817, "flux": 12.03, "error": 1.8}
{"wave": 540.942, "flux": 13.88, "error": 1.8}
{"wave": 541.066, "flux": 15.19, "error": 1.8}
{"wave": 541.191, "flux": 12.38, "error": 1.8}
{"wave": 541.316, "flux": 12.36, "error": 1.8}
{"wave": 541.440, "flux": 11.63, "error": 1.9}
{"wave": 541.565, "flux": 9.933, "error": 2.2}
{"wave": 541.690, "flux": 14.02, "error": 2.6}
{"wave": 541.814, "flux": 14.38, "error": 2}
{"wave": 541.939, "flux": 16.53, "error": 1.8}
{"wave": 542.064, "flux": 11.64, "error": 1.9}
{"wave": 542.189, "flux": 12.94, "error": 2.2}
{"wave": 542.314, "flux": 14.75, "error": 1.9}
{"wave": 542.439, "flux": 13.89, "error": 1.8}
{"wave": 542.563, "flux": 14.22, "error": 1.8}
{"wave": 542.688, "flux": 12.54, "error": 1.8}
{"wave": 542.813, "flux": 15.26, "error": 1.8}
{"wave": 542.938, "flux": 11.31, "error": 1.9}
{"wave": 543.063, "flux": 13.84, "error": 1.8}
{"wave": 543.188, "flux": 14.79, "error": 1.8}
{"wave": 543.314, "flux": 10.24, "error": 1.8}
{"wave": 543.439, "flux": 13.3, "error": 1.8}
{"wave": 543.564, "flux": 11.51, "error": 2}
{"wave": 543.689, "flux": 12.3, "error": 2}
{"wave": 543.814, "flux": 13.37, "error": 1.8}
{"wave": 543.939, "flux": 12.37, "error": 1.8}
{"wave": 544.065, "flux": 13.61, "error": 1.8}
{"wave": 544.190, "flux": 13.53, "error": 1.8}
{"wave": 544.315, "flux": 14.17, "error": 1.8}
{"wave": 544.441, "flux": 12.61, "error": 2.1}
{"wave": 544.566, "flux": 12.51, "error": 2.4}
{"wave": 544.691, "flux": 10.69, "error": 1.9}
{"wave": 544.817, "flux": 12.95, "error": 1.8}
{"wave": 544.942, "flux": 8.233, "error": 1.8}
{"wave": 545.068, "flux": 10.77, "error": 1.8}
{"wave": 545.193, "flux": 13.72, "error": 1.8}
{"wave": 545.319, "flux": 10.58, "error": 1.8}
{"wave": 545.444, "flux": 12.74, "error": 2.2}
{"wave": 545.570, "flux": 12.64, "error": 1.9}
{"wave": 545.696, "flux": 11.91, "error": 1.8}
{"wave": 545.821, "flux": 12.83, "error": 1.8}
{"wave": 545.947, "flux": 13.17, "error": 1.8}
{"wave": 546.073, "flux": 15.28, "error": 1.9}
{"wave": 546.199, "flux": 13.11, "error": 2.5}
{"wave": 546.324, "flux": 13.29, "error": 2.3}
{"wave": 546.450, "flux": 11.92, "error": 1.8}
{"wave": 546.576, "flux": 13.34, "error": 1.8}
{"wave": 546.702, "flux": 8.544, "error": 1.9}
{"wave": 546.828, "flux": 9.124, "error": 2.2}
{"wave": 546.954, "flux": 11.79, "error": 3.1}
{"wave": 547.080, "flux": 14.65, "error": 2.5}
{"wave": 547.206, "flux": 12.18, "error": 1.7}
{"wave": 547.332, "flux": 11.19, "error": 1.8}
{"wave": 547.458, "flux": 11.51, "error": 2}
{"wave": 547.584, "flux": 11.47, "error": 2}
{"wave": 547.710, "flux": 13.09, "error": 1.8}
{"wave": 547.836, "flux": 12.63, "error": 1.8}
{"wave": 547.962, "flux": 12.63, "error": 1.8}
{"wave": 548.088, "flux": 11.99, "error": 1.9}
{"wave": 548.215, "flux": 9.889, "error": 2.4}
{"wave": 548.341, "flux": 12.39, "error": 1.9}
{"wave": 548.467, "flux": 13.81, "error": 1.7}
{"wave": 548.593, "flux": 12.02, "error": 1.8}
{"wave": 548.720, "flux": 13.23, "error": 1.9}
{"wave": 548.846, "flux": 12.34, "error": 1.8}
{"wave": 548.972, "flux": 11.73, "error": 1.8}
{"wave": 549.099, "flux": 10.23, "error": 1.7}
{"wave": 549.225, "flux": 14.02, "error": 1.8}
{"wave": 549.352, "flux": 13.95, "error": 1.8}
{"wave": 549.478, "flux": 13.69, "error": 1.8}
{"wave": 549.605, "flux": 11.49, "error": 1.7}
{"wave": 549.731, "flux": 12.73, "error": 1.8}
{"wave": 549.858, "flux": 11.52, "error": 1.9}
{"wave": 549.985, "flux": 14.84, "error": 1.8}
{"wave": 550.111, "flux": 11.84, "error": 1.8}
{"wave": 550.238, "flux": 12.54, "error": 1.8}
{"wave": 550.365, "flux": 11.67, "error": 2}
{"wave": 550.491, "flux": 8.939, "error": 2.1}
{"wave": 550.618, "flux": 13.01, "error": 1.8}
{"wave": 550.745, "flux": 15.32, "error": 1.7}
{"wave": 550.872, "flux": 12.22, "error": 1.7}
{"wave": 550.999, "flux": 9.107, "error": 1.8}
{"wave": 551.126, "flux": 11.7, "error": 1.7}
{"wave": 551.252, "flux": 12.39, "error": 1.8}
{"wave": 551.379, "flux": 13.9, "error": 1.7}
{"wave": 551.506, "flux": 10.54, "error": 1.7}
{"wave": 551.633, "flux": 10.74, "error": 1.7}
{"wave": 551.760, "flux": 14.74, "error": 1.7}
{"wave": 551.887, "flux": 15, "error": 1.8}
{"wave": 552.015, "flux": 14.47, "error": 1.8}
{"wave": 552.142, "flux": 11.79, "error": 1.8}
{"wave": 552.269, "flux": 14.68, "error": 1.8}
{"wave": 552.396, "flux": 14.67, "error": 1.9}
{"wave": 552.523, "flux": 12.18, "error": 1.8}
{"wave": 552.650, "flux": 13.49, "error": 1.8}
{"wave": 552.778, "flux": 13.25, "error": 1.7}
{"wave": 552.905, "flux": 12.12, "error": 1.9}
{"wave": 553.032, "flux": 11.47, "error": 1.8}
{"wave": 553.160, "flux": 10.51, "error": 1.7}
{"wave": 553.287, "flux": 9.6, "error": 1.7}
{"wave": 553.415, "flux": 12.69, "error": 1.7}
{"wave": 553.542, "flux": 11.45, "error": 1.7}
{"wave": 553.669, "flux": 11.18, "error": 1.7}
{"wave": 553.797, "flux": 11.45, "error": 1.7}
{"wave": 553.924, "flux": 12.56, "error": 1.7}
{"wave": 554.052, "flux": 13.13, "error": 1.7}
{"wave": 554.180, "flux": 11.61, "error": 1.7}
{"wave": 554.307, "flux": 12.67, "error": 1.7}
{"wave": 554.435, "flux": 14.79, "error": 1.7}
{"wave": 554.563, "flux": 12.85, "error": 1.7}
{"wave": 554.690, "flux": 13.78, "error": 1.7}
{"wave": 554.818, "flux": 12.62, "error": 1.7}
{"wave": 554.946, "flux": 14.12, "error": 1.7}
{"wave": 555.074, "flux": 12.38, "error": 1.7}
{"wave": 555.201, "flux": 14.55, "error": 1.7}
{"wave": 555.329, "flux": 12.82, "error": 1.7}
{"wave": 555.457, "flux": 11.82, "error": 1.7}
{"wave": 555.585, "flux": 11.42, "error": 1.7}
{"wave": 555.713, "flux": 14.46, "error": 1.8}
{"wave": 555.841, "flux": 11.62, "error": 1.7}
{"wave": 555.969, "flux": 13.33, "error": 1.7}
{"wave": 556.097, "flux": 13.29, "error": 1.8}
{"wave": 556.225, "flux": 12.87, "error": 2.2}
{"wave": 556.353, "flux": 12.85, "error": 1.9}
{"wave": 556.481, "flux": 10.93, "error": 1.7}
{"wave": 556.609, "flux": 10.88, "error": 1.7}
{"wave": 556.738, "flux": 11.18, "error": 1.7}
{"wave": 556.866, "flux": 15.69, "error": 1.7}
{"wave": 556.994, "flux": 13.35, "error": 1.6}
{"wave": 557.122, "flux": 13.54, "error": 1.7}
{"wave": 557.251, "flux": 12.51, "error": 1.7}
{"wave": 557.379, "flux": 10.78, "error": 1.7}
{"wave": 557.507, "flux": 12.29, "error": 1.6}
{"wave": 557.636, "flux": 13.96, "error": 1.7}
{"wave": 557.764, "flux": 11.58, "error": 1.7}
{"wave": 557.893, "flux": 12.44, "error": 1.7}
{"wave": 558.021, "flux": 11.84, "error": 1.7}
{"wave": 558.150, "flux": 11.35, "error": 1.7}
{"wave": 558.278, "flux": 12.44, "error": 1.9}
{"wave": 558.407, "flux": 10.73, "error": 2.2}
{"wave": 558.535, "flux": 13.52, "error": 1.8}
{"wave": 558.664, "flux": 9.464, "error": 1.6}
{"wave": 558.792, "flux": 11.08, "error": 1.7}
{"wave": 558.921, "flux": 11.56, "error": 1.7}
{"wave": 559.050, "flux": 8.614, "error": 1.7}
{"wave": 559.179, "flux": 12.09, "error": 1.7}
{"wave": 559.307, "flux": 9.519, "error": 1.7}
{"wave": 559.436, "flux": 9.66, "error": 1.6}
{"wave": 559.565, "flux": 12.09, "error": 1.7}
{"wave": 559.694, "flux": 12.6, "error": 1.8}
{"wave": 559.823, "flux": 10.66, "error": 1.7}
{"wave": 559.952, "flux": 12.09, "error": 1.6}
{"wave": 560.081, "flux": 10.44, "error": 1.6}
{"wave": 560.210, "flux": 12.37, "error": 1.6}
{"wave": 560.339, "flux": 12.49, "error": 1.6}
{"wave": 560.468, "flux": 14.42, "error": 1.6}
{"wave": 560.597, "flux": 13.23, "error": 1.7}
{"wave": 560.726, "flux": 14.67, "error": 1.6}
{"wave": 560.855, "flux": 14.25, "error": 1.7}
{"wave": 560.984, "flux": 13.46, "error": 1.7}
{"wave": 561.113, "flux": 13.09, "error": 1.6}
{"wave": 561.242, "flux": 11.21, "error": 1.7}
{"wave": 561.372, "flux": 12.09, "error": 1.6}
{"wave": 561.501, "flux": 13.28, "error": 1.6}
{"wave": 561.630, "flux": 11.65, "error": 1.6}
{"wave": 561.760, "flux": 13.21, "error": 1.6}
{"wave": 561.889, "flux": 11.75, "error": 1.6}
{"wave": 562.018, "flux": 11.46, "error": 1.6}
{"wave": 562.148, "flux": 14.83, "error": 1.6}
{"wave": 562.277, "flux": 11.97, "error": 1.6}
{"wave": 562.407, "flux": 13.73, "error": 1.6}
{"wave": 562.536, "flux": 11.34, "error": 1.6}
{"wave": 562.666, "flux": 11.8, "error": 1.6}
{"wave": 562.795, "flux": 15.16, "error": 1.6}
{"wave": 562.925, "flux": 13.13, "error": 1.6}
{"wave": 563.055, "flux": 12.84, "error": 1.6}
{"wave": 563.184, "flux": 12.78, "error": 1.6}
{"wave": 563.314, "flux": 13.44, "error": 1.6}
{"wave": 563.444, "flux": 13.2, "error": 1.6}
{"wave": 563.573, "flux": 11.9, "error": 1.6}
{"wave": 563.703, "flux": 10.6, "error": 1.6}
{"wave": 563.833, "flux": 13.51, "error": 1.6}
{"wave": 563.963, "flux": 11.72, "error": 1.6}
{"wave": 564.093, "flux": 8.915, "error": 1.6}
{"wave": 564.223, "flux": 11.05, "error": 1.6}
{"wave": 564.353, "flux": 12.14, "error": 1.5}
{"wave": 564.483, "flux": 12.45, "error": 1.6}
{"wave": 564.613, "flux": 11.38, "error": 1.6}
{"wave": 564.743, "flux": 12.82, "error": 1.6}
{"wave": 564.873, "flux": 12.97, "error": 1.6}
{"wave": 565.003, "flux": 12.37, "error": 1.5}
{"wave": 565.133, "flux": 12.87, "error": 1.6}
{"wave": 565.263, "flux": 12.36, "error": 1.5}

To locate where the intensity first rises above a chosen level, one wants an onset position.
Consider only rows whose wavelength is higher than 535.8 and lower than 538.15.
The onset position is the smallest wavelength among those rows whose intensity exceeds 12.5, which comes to 536.106 nm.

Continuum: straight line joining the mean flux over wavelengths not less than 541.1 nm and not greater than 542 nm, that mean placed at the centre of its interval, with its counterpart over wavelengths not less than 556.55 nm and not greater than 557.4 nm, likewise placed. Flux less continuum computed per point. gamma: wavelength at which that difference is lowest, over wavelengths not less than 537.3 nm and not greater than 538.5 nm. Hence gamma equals 538.332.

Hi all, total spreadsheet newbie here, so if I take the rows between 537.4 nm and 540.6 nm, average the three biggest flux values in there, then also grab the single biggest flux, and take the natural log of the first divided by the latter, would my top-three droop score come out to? -0.08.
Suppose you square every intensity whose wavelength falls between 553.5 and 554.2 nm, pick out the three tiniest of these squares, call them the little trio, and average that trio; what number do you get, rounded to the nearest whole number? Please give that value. 129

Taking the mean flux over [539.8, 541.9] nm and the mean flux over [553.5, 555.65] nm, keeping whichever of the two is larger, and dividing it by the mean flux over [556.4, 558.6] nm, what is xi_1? 1.03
